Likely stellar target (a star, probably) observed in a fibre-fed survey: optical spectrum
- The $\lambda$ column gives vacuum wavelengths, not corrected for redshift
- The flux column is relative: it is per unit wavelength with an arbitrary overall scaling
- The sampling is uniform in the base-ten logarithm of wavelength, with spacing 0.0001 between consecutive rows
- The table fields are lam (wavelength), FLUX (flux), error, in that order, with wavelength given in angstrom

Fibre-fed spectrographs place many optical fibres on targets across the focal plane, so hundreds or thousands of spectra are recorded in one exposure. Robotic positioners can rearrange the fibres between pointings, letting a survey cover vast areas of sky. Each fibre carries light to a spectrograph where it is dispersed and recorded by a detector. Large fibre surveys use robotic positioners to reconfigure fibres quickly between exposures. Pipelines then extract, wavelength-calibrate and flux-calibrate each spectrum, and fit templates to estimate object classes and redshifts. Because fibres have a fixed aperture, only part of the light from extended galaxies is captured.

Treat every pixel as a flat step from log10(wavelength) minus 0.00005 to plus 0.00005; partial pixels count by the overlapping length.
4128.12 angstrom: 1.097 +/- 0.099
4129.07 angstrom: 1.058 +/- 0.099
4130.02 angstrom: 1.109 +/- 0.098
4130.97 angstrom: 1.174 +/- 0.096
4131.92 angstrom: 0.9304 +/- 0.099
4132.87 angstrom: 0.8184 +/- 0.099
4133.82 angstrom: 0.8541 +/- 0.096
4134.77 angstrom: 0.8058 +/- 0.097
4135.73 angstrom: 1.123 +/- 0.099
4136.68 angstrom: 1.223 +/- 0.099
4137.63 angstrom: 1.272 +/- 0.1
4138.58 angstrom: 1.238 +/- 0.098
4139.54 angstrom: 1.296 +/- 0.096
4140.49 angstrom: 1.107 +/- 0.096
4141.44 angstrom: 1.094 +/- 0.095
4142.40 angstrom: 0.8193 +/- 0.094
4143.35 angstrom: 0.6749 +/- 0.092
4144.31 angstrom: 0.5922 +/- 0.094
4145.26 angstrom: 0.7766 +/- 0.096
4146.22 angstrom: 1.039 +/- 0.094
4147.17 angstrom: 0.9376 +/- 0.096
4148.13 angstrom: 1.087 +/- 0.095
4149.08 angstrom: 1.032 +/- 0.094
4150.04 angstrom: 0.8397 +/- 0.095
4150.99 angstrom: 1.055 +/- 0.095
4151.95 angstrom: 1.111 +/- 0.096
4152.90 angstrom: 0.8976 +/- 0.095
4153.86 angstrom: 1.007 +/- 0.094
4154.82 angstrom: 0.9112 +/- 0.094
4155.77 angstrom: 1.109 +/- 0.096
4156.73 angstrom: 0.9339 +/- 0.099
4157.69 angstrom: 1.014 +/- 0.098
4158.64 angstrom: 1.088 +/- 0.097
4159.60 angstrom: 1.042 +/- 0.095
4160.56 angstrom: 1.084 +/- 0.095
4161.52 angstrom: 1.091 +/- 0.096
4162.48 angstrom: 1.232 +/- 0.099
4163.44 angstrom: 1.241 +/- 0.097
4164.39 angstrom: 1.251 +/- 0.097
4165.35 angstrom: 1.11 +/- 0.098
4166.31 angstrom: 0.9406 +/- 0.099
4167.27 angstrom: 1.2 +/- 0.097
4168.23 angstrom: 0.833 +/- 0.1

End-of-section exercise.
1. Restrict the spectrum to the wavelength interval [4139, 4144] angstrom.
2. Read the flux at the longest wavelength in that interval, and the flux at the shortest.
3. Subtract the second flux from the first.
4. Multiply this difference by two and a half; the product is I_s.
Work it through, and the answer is -1.55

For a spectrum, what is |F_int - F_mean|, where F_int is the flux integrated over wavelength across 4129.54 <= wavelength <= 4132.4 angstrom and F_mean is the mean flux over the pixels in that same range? 2.0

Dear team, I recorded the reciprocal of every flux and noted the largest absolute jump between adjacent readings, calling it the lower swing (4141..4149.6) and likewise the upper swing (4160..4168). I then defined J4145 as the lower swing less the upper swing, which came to 0.17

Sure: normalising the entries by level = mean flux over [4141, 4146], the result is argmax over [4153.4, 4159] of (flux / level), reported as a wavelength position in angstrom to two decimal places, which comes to 4155.77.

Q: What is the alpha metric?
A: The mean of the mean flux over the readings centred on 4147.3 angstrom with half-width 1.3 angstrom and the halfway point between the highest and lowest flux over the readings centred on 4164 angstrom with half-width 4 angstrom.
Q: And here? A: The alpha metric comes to 1.06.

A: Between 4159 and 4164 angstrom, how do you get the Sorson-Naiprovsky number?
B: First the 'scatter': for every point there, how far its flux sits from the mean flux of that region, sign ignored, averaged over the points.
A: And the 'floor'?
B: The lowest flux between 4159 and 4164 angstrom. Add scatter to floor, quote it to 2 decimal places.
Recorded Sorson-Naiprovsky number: 1.12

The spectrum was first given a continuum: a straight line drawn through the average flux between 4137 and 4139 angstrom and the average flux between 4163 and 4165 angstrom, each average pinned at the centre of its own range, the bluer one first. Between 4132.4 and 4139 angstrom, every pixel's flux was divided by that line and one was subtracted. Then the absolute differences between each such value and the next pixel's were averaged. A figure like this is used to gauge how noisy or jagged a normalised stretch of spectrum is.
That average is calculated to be 0.078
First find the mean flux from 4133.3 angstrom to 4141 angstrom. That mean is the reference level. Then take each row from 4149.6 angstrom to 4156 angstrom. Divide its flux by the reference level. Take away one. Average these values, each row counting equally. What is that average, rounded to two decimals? -0.11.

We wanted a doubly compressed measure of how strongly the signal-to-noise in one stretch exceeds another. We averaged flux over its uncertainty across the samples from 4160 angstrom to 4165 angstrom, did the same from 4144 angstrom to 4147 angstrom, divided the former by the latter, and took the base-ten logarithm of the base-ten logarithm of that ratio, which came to -0.8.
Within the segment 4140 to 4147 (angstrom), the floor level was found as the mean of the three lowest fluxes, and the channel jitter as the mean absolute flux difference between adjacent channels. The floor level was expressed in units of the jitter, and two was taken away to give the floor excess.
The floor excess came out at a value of 2.3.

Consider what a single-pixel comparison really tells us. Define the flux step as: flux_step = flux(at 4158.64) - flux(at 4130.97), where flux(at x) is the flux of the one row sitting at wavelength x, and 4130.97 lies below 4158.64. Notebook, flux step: -0.09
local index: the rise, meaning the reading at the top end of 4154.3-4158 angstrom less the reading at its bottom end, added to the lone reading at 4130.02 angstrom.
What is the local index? 1.21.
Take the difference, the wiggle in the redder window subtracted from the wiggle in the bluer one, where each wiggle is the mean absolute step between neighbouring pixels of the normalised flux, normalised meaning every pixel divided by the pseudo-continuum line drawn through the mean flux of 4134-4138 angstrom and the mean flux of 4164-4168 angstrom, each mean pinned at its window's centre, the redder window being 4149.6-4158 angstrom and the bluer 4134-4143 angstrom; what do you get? -0.011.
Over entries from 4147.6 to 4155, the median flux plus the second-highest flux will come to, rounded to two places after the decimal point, 2.11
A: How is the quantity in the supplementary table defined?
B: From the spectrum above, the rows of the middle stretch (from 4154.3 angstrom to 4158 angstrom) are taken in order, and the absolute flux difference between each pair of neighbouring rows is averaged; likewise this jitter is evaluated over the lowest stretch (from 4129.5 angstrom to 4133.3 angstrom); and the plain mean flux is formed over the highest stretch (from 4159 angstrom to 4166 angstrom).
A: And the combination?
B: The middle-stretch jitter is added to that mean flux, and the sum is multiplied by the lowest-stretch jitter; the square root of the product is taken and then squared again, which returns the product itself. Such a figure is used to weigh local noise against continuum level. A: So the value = 0.182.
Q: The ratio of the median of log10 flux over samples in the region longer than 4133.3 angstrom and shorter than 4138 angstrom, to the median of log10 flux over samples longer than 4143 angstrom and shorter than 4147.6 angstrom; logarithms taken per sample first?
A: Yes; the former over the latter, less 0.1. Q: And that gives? -0.56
